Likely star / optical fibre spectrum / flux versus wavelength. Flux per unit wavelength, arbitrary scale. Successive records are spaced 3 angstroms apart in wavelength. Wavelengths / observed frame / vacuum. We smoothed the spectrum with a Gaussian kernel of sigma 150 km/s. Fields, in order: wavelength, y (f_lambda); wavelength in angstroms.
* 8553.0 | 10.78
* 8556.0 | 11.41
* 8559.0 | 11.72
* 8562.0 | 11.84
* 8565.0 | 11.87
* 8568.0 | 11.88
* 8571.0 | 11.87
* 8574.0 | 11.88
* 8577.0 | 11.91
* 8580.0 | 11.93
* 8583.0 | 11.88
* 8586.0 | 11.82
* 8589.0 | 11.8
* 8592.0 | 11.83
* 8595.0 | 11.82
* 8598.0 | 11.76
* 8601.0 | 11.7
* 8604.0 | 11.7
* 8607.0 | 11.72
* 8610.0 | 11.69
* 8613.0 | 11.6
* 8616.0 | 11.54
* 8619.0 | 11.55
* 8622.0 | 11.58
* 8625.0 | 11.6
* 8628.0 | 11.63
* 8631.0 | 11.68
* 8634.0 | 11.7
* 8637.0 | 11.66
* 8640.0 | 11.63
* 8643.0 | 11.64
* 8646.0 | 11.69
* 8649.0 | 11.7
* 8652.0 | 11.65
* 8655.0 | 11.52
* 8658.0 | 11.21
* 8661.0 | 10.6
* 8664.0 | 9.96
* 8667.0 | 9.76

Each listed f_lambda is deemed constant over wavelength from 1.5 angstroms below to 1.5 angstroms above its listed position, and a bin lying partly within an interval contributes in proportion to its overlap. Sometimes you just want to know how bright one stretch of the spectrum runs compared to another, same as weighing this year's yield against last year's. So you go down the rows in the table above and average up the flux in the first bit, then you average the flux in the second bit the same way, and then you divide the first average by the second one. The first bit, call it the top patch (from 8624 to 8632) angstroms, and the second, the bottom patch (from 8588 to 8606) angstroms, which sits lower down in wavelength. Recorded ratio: 0.99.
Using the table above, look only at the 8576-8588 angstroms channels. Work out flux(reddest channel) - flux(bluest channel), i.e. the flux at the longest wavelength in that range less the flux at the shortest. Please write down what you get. -0.1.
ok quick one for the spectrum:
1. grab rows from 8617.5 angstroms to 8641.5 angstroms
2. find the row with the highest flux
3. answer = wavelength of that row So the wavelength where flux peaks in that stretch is 8634.0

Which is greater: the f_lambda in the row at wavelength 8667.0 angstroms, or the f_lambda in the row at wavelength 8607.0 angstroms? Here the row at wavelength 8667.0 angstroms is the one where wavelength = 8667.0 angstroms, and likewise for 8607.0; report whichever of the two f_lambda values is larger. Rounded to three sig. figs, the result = 11.7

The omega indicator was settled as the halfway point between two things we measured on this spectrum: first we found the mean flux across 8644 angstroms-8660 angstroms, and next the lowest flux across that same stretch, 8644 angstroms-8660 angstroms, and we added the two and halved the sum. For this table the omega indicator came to 11.4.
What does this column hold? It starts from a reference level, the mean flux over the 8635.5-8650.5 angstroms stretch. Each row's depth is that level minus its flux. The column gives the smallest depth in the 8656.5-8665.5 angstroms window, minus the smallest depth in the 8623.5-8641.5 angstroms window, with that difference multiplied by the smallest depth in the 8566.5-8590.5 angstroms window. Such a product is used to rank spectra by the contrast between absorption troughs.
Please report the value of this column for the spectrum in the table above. -0.13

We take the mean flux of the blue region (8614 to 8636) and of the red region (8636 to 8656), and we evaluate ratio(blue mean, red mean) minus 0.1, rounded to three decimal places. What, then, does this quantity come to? 0.897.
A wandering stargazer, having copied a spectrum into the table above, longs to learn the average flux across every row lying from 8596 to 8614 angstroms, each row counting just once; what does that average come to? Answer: 11.7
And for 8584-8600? 11.8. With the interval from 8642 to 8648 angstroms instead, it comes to 11.7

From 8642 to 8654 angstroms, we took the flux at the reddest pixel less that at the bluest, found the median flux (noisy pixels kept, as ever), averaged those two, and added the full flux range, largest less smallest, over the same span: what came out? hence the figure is 5.90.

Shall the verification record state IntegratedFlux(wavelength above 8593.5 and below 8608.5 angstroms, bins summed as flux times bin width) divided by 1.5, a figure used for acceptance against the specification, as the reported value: 117.4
